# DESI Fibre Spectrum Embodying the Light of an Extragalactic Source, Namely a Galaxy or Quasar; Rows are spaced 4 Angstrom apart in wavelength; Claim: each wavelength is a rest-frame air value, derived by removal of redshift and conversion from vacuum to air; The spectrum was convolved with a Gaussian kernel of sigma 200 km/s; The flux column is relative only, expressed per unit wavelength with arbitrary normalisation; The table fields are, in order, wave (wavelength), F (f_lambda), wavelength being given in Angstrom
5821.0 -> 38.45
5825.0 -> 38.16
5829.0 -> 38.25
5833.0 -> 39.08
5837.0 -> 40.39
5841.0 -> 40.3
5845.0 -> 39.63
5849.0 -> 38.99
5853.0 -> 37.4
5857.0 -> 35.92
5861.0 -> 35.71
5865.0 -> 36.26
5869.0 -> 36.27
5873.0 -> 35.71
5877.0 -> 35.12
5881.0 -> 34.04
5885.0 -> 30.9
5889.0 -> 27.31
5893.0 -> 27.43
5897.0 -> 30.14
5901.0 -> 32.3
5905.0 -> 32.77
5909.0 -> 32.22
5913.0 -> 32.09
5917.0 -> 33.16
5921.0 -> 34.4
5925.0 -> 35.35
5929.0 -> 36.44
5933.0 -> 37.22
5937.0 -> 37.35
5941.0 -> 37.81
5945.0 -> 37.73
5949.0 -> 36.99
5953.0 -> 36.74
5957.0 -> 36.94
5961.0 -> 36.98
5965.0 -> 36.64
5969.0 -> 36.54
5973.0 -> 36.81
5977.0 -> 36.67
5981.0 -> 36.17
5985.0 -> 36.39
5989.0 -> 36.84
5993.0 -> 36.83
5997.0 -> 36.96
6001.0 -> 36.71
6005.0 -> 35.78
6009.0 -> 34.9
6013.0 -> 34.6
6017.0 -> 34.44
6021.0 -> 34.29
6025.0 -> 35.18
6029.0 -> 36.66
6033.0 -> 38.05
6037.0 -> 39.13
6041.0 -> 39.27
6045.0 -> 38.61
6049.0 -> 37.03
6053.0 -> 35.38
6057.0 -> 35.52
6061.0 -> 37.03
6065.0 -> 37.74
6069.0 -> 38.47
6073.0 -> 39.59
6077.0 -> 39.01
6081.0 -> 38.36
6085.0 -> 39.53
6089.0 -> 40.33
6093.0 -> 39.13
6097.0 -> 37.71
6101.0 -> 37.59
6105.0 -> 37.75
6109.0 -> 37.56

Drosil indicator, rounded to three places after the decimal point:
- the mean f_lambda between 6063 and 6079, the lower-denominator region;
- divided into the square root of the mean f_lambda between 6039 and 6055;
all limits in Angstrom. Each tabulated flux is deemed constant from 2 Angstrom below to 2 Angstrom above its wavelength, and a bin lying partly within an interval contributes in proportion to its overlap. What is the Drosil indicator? 0.158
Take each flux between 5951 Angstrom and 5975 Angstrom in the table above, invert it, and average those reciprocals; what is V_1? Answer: 0.0272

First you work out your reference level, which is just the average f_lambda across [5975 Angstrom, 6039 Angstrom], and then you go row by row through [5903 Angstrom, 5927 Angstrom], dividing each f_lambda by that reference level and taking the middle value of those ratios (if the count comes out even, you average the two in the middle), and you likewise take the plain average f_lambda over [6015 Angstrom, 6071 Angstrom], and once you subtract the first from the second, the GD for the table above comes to 36.0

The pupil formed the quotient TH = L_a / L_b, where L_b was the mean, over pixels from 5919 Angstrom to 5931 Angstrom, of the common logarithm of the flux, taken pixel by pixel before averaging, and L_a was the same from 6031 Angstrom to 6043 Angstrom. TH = 1.026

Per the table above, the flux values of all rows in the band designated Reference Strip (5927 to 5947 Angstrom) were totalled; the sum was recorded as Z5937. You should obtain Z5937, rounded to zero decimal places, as 187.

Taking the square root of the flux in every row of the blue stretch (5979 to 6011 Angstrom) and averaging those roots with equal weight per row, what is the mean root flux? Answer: 6.03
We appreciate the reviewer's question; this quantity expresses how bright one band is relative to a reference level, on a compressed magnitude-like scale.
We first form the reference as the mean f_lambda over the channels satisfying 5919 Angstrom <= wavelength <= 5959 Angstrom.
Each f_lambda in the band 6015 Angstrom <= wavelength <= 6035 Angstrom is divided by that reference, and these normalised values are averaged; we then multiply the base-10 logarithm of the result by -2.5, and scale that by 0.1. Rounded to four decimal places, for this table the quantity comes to 0.0029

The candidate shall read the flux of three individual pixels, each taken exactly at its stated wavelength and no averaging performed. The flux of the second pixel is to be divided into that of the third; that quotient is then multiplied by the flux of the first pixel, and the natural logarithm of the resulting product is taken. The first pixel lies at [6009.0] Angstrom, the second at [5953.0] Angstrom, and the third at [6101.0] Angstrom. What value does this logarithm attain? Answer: 3.58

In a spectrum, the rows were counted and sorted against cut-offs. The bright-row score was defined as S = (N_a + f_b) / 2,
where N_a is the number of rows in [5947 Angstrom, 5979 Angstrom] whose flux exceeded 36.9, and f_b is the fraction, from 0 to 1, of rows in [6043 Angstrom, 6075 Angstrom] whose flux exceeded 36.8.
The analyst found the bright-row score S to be 1.9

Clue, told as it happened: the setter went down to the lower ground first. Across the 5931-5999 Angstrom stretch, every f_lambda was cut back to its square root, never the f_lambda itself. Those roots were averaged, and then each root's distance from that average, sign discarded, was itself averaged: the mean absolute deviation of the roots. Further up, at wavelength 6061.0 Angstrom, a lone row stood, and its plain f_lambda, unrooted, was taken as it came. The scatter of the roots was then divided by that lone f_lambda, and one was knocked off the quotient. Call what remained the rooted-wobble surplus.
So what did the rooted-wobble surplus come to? -0.999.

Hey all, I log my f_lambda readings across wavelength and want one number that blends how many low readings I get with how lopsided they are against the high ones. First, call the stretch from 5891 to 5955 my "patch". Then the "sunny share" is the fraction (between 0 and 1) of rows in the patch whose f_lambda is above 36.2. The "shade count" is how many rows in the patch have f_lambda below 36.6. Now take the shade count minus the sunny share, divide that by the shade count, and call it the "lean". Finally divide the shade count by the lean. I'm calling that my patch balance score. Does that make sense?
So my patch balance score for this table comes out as 10.5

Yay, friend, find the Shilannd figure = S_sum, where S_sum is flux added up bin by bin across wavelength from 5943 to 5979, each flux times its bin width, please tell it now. 1328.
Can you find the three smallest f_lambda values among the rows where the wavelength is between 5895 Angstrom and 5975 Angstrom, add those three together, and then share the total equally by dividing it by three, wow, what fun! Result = 31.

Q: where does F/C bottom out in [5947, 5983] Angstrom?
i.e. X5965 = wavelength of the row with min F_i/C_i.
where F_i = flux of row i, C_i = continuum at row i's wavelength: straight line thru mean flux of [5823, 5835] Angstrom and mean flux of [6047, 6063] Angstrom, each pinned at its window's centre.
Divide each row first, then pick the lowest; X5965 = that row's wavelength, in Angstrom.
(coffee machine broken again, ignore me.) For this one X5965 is 5981.0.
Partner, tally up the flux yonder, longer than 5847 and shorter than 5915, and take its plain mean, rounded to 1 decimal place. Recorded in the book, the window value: 33.6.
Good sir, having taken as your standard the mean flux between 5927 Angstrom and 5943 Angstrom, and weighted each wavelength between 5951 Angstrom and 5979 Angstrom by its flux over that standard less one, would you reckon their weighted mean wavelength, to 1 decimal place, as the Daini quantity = 5966.2 Angstrom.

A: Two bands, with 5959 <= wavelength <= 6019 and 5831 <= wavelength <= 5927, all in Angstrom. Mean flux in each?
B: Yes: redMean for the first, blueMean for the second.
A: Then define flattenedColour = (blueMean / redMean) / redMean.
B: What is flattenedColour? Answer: 0.0265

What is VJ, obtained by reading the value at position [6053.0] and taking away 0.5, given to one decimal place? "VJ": 34.9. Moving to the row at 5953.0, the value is 36.2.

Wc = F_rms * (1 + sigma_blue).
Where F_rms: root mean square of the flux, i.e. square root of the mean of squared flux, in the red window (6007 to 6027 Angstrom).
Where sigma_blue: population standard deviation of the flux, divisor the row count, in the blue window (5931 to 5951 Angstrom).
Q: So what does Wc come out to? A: 45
